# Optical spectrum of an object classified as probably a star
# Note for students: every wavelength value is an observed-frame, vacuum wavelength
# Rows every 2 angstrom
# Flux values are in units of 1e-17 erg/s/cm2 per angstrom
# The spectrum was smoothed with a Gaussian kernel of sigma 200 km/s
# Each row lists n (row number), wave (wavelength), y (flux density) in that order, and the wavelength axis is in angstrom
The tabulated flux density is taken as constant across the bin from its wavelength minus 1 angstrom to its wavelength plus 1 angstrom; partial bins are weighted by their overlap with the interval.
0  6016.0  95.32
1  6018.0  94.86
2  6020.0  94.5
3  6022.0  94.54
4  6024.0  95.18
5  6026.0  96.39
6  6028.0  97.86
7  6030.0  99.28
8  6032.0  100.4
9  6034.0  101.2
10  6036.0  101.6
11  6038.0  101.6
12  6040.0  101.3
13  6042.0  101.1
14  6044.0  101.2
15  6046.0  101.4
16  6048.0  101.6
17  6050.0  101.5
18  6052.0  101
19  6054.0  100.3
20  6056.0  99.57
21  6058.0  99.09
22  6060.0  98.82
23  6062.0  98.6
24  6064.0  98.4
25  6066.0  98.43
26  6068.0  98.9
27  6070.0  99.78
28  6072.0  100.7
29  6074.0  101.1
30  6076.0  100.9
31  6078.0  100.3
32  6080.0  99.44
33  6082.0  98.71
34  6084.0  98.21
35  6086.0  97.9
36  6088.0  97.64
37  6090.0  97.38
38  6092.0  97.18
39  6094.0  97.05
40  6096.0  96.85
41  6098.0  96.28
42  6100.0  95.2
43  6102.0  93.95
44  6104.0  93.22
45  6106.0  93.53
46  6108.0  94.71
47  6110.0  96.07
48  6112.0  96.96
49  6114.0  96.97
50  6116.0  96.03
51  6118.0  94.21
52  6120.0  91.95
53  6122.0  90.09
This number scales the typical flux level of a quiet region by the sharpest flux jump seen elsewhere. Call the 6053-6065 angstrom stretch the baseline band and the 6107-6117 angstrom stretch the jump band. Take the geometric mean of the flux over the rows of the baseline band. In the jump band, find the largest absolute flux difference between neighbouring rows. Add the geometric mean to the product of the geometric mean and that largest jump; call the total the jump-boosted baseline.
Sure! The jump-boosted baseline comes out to 234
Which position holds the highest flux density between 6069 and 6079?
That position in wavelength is 6074.0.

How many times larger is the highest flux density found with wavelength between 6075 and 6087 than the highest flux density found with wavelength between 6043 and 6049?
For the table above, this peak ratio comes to 0.99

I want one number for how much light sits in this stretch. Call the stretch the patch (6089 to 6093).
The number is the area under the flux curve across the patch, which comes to 389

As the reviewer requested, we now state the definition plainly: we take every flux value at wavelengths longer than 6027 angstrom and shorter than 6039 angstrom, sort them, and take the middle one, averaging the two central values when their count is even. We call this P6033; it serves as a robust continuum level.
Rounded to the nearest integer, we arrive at 101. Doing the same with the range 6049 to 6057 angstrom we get 101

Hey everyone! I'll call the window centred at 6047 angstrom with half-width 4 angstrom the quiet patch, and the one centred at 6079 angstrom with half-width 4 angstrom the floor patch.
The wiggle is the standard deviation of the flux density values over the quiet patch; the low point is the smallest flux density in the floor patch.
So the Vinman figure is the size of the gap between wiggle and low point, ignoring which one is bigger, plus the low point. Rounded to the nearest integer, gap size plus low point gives 197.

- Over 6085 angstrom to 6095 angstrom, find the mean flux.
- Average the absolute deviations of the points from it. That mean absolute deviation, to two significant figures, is 0.27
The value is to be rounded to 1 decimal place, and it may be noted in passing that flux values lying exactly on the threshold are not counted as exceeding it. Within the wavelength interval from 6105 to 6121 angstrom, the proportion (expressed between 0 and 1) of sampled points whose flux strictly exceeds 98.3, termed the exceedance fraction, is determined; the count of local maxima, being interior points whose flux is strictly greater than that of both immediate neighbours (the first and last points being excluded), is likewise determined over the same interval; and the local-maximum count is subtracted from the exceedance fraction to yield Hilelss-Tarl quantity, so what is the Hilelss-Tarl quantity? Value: -1.0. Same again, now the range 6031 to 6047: 1.0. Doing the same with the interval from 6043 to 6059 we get 0.0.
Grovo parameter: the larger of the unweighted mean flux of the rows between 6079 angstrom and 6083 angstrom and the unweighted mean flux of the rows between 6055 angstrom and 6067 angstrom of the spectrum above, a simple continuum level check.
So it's 99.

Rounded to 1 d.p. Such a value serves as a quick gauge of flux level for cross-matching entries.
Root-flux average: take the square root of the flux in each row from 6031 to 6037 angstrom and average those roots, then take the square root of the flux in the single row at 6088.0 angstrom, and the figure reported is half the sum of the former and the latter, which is 10.0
